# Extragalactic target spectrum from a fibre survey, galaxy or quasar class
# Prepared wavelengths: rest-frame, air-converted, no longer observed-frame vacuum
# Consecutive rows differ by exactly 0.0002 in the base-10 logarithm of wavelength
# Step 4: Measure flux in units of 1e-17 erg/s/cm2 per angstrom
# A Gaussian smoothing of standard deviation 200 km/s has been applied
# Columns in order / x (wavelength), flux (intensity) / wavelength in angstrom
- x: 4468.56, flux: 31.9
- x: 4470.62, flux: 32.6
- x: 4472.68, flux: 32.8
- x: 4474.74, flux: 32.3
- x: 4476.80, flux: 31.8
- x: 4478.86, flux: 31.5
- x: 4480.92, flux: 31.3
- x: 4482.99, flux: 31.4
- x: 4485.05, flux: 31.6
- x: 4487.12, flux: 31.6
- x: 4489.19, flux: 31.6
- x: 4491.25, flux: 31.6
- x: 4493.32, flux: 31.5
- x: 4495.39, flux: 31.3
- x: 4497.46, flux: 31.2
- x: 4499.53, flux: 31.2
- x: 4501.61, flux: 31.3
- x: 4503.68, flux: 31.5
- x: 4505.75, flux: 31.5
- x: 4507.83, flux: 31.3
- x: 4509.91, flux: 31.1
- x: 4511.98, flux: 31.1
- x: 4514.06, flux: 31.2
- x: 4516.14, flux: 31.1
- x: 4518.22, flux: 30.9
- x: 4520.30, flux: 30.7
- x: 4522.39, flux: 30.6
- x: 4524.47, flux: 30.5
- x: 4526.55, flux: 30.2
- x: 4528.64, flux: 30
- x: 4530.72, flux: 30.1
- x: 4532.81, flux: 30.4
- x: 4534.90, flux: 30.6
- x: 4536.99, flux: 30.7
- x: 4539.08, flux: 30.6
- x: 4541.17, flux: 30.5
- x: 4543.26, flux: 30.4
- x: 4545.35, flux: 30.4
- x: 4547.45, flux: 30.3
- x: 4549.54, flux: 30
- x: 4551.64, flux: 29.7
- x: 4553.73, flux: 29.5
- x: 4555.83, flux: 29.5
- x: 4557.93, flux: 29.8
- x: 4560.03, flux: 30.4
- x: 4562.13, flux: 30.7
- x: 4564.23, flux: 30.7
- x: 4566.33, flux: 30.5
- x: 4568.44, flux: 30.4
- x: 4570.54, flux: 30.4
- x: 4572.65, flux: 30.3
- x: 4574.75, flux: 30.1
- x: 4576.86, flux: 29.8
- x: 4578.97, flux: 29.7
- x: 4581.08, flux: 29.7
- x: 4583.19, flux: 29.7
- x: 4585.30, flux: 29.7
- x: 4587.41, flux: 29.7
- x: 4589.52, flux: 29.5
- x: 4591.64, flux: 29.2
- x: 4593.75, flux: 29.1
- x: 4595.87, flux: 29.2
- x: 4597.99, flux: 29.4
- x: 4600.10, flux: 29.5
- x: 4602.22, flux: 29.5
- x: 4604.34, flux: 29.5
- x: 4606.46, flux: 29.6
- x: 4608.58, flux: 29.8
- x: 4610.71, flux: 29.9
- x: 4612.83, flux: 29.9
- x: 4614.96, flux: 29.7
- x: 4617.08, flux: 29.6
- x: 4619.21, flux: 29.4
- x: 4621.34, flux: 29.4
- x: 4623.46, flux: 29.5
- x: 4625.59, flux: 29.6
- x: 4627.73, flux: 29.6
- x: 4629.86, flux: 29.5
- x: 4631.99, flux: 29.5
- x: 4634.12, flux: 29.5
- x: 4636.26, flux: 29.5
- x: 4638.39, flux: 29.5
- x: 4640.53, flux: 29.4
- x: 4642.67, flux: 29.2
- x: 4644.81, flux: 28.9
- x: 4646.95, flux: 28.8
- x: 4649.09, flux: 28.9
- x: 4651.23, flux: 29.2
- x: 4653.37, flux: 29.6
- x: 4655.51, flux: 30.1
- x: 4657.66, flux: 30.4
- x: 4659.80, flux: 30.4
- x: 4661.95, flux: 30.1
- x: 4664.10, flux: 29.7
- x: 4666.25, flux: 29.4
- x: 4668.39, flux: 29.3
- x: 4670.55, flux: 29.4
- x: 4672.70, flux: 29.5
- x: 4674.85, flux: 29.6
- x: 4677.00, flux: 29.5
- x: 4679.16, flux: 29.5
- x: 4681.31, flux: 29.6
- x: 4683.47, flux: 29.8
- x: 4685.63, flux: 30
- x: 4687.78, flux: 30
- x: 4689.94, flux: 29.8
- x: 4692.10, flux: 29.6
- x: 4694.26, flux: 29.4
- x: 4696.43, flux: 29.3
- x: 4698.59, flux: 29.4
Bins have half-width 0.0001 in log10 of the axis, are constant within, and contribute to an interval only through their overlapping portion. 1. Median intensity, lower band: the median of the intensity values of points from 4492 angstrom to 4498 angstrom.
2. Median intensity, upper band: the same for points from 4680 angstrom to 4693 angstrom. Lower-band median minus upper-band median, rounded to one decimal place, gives 1.5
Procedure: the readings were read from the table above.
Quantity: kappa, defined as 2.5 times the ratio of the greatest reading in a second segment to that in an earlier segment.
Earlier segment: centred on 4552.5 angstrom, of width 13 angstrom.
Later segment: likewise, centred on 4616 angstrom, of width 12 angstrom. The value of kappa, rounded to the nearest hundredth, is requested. 2.47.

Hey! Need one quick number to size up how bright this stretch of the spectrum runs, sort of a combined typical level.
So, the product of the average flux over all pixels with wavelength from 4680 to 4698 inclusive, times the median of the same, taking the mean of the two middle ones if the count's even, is 882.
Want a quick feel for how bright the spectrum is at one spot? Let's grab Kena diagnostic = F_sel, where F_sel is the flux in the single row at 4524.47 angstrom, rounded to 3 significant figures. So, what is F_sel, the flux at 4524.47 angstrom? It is 30.5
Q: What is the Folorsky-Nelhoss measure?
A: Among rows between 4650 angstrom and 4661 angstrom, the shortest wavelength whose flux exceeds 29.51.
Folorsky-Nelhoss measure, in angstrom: 4653.37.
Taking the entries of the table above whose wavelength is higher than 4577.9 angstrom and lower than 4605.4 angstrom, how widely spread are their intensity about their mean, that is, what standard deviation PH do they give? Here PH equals 0.21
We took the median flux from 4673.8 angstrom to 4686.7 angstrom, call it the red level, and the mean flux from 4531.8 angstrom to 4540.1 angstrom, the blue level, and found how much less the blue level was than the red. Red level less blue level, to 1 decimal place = -1.0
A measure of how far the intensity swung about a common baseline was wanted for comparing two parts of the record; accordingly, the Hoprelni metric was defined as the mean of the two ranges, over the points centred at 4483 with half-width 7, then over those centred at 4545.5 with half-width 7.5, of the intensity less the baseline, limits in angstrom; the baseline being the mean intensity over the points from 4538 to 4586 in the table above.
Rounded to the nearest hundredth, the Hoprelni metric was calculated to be 0.70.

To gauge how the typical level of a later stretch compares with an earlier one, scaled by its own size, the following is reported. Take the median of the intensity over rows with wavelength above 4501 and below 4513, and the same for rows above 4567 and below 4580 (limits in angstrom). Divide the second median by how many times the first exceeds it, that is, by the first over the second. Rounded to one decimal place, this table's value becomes 29.1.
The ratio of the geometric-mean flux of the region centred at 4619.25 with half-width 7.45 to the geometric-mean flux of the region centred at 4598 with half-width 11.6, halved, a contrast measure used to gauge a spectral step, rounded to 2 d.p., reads 0.50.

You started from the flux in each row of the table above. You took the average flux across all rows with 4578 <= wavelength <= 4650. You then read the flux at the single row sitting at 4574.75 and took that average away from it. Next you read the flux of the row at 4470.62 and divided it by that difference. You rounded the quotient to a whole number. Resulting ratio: 52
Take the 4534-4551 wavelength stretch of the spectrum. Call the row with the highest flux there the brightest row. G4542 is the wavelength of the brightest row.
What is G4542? 4536.99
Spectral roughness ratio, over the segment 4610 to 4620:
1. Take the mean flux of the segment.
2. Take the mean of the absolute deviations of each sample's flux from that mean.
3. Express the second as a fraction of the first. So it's 0.005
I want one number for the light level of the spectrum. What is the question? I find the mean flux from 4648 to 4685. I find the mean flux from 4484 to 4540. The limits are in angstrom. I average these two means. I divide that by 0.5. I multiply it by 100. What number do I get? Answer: 6065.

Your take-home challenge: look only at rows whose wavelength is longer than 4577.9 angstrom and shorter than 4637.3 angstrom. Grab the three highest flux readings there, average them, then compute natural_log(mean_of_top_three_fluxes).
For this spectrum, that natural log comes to 3.40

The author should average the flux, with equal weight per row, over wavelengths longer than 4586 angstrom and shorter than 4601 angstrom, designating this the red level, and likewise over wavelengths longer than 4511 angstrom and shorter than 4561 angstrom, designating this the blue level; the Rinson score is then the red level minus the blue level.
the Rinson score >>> -1.0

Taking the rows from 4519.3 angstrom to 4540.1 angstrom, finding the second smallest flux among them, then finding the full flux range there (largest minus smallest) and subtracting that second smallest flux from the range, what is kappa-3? -29.4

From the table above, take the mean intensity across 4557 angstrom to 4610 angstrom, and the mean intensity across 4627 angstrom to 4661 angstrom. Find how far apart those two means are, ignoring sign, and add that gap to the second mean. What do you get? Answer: 29.8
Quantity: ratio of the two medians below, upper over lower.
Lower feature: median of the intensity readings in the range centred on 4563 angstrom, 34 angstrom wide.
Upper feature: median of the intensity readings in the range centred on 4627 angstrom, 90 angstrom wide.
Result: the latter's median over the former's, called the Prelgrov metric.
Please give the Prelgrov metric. 0.98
